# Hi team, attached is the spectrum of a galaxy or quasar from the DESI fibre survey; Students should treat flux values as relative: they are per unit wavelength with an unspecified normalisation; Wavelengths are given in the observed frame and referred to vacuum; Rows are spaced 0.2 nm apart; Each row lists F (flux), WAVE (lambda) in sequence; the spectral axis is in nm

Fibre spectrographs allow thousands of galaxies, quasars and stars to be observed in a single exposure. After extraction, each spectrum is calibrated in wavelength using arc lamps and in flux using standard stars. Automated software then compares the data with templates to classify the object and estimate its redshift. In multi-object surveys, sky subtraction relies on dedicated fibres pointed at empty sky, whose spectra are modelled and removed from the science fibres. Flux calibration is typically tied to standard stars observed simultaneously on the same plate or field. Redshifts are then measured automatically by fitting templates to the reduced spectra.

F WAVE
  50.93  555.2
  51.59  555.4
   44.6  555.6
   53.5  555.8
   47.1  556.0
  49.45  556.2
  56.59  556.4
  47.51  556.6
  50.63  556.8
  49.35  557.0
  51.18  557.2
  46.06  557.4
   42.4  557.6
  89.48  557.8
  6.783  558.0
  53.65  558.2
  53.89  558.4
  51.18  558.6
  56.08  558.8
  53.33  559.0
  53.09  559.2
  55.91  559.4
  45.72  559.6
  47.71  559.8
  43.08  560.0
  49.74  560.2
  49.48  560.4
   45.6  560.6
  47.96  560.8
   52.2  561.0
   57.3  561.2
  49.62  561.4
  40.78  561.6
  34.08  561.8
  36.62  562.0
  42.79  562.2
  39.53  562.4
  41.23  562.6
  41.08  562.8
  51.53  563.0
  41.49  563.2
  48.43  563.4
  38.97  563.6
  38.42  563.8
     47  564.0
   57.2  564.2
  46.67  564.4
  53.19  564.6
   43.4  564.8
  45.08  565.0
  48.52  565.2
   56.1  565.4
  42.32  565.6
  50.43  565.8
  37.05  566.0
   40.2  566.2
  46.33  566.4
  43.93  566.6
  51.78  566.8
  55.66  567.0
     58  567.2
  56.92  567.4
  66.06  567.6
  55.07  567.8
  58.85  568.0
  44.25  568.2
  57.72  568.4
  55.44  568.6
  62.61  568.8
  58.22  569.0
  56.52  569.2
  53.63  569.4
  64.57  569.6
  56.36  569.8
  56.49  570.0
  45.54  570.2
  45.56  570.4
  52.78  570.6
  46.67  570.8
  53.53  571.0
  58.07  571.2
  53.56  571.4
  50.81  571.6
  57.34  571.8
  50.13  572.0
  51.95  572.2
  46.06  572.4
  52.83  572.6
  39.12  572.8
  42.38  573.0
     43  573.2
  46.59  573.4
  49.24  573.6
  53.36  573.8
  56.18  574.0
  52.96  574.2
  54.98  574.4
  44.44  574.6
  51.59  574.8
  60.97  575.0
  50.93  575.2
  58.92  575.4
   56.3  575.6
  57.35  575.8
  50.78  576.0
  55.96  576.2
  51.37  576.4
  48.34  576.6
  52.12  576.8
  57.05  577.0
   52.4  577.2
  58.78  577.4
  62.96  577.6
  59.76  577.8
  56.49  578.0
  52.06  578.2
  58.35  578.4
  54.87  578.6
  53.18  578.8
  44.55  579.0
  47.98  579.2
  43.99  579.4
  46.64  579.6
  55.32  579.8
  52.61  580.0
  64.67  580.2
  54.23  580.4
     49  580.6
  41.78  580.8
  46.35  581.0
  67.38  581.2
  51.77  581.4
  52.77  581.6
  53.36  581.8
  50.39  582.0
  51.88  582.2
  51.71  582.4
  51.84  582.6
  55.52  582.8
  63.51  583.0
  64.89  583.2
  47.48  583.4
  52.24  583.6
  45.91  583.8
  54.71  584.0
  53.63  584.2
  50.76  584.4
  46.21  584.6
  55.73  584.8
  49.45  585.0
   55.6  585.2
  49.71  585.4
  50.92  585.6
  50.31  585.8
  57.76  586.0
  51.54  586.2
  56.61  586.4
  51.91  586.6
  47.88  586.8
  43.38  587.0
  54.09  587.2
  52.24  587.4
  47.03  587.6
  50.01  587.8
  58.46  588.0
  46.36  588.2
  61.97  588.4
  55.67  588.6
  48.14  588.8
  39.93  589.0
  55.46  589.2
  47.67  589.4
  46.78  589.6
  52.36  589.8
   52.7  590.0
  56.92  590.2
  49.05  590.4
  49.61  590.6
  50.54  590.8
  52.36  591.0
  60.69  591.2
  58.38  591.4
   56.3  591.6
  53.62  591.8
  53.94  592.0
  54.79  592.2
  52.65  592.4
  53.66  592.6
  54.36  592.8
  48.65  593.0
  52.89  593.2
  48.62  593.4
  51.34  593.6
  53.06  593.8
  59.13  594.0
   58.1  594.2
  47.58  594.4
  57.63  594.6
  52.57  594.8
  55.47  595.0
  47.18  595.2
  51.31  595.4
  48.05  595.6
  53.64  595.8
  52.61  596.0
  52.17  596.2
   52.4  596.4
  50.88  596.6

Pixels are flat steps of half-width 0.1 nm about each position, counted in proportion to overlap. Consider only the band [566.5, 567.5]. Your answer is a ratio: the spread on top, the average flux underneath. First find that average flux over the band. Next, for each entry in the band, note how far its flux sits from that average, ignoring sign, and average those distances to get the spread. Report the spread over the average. 0.081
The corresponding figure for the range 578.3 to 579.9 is 0.095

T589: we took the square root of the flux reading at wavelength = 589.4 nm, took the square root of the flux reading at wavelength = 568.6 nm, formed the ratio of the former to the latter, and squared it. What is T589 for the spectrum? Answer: 0.86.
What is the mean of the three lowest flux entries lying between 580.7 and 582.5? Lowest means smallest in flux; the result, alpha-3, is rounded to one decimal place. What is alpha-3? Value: 46.2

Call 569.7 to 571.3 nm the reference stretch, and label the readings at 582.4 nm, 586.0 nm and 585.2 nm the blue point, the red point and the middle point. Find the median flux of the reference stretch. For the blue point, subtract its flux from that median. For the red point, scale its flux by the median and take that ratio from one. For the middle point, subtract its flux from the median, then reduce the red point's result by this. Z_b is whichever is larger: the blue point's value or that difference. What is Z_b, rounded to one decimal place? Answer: 2.4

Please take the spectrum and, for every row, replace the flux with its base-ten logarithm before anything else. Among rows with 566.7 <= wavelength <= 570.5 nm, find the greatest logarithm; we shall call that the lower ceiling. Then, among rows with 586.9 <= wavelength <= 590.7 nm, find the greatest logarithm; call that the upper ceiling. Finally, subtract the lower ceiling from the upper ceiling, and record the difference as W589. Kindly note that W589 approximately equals -0.028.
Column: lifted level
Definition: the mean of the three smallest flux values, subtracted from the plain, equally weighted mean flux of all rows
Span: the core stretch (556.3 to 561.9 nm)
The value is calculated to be 22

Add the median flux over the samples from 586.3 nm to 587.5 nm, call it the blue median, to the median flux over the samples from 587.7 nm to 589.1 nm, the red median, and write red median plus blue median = 102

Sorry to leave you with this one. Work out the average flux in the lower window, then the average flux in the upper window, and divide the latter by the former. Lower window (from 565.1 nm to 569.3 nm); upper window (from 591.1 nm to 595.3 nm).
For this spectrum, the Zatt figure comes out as 1.03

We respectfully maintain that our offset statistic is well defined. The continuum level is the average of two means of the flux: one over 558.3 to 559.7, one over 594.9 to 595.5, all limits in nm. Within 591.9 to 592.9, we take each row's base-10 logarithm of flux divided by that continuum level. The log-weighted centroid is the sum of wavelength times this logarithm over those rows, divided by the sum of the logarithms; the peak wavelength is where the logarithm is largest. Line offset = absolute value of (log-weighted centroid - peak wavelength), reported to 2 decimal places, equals 0.19 nm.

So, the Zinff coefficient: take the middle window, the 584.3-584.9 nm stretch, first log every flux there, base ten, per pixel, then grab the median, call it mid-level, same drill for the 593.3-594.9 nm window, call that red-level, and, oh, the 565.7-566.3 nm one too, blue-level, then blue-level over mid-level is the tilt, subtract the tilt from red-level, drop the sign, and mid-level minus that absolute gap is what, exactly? 0.92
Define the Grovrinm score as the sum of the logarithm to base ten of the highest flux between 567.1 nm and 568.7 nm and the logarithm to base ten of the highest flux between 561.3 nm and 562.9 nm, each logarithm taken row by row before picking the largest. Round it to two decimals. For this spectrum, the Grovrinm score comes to 3.52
